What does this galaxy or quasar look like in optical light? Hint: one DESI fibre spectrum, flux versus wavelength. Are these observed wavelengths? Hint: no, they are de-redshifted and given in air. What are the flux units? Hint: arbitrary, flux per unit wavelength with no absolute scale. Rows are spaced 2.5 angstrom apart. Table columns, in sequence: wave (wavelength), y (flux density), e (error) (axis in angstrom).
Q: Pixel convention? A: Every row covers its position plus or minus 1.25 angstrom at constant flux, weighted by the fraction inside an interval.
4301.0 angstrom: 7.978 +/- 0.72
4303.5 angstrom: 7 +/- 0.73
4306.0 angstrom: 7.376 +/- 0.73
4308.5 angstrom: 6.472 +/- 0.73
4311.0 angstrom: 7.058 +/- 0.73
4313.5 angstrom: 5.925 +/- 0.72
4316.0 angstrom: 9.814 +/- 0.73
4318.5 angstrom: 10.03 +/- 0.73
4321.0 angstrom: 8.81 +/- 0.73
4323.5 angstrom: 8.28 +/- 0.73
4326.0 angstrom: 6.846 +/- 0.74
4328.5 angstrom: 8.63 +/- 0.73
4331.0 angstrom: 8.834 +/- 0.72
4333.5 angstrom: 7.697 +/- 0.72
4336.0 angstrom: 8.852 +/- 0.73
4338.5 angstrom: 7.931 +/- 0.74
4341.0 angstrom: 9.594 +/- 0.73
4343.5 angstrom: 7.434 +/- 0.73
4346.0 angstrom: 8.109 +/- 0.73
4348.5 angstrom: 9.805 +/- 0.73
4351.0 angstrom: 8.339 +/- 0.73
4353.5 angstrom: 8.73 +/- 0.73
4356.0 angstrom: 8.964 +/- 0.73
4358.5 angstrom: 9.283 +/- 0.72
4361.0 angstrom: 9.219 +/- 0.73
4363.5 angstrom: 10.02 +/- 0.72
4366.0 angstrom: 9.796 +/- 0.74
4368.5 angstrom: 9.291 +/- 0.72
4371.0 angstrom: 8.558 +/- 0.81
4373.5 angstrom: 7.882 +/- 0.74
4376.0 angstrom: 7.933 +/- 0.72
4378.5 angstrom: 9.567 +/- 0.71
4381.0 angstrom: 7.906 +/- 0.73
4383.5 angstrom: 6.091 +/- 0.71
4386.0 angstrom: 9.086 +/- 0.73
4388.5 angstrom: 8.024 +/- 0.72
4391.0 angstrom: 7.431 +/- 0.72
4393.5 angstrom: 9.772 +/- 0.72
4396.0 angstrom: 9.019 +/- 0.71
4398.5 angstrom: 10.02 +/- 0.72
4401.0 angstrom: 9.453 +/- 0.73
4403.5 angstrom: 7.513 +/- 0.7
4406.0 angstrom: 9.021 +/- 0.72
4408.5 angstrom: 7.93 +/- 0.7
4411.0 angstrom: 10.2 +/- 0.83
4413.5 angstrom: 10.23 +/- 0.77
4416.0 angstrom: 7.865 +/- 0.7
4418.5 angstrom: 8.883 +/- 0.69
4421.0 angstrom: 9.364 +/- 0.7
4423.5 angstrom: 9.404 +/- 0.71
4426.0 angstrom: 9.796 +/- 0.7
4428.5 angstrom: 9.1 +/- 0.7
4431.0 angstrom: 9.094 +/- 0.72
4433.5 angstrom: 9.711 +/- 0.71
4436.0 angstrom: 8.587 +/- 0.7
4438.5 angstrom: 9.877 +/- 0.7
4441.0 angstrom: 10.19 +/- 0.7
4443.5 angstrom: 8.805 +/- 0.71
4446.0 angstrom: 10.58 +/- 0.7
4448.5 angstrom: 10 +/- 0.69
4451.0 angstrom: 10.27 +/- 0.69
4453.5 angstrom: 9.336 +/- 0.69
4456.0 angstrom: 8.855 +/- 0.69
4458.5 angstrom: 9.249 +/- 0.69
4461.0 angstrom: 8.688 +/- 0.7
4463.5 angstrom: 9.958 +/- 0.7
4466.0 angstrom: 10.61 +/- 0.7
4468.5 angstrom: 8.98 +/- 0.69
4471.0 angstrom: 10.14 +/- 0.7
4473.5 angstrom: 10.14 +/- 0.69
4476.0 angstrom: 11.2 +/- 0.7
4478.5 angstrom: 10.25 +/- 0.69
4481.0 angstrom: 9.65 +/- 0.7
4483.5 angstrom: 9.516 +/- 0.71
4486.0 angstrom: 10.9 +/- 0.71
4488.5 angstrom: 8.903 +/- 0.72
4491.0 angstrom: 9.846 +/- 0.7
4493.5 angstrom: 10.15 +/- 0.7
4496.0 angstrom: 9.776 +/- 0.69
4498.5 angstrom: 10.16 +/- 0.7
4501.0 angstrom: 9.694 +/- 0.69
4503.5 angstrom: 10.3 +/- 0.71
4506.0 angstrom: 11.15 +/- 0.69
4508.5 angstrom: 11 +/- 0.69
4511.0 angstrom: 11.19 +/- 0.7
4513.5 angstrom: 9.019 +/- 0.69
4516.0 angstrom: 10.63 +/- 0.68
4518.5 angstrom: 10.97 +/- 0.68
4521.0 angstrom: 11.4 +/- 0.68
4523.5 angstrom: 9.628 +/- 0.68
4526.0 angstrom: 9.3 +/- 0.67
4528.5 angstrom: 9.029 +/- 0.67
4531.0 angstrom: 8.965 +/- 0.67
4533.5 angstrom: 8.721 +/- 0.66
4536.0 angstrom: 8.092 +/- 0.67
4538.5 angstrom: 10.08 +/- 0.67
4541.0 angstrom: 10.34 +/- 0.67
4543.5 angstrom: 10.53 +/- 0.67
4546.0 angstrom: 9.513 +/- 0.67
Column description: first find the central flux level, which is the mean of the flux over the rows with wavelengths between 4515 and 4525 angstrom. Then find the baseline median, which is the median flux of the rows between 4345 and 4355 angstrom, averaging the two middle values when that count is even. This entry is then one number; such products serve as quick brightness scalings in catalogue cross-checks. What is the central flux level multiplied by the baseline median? 91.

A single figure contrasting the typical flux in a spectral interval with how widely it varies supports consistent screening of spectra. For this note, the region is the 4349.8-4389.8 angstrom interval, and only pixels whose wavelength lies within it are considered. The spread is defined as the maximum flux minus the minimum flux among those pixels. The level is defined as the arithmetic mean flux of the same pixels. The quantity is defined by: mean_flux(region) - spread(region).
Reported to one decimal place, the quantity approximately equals 4.7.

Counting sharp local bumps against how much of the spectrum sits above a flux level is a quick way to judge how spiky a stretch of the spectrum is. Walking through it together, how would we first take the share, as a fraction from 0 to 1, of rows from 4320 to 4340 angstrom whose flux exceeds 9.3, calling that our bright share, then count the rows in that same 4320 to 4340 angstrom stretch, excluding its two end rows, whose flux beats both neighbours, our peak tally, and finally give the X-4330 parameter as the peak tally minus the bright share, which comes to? 2.0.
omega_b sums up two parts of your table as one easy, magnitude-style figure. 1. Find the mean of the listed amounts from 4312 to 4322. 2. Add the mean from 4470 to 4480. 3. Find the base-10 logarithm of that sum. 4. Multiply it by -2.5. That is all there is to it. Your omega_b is -3.20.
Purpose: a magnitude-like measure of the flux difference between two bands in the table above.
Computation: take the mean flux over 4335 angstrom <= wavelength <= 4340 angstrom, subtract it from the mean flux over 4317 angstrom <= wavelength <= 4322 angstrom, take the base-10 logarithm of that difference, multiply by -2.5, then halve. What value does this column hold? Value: 0.0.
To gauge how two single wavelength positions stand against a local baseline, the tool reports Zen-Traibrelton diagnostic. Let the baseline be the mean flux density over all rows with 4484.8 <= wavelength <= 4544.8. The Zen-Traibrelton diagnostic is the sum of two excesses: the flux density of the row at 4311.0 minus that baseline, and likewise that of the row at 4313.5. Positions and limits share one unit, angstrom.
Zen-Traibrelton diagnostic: -7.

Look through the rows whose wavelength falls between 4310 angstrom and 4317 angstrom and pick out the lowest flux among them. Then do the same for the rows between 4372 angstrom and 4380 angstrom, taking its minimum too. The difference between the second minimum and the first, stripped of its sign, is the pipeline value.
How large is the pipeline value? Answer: 1.96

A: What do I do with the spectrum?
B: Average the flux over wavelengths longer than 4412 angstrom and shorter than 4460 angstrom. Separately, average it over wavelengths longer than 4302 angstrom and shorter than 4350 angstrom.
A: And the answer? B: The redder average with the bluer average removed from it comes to 1.30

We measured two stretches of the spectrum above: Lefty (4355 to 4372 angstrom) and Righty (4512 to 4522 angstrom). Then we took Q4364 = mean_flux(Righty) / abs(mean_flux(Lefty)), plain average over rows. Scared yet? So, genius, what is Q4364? 1.13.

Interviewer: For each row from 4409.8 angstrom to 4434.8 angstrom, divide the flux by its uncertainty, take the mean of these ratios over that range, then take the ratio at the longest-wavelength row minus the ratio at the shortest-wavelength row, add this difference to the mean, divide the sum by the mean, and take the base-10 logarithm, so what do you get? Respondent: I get 0.044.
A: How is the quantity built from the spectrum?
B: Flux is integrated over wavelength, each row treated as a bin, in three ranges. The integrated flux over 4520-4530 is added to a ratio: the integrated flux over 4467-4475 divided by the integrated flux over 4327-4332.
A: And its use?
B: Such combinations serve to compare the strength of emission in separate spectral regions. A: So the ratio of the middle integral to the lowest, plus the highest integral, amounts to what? 100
